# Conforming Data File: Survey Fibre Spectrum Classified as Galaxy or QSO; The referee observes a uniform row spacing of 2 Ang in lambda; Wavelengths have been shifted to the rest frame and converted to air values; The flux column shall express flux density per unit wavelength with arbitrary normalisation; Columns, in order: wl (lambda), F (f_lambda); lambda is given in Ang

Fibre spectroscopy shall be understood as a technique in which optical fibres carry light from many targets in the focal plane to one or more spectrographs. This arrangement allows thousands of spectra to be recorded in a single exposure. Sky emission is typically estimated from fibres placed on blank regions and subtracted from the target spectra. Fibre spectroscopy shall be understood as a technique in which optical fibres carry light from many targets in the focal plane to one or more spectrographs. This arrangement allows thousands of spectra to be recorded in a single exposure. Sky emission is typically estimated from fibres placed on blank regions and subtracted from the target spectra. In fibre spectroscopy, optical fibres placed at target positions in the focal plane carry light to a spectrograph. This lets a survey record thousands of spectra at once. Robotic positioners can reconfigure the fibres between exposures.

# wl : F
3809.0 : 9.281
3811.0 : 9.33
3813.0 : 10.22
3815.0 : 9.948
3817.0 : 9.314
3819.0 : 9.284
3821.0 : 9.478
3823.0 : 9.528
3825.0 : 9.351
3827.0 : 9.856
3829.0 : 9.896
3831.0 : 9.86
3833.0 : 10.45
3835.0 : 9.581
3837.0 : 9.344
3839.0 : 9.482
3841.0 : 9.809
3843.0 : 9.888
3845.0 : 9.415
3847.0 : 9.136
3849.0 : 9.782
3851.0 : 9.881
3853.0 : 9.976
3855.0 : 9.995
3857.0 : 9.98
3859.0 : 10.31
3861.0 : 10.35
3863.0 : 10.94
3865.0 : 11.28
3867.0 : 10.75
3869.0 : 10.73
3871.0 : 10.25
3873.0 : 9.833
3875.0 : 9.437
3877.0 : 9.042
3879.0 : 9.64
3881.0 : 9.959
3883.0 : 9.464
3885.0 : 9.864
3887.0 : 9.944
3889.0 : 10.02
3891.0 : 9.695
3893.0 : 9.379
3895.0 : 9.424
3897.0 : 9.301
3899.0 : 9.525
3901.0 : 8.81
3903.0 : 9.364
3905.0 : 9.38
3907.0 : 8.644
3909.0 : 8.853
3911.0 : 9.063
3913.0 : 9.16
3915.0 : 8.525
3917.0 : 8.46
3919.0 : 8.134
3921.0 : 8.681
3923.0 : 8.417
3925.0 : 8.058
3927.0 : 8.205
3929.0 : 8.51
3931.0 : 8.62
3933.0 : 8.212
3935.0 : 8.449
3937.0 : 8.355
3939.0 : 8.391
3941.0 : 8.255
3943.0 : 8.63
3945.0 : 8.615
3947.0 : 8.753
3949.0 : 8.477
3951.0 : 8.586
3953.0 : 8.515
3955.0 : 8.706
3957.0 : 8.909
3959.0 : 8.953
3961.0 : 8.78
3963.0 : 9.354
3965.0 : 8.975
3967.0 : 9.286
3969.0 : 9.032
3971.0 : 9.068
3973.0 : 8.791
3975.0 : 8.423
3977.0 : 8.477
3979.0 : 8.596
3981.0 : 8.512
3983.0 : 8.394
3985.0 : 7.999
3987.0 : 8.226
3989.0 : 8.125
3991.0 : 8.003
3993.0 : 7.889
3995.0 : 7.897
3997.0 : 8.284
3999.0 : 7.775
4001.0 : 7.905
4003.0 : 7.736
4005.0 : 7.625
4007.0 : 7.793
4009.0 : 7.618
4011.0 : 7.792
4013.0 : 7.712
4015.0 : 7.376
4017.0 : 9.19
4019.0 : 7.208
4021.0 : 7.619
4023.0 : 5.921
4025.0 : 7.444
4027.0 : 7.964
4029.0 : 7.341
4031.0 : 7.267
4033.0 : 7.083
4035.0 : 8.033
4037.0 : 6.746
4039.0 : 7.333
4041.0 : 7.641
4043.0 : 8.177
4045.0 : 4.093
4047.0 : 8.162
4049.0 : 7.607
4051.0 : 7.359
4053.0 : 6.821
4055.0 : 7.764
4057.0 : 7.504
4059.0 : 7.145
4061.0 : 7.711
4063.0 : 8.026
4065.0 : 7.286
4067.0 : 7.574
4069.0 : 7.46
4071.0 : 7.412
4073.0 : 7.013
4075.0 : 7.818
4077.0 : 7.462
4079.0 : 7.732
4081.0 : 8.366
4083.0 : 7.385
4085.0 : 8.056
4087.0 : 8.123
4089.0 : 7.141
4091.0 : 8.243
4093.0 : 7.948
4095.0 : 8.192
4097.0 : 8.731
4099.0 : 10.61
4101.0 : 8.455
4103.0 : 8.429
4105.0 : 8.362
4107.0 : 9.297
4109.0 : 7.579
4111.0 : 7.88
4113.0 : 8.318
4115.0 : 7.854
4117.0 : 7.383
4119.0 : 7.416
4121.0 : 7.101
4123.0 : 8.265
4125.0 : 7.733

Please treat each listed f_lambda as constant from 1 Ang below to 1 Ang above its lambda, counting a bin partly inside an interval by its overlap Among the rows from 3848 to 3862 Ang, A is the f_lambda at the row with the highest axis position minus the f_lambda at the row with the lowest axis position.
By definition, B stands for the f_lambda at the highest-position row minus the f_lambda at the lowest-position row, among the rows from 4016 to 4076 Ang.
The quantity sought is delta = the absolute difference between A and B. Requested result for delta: 1.9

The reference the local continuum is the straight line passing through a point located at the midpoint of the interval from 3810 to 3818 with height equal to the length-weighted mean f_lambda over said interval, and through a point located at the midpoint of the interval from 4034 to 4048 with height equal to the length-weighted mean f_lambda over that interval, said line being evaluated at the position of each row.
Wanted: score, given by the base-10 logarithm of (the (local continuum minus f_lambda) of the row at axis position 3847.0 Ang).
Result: -0.7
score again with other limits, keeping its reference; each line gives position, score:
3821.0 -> -0.8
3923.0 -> -1.2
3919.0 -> -0.4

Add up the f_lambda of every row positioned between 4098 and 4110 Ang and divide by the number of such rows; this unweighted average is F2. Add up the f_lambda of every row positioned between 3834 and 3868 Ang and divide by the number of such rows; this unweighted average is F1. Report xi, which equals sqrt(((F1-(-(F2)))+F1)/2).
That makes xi 3.79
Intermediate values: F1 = 10.0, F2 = 8.8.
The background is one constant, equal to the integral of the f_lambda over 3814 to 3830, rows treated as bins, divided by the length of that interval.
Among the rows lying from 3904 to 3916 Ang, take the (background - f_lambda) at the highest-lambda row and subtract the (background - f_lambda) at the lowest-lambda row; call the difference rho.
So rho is 0.9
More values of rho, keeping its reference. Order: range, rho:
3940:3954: -0.3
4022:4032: -1.3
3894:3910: 0.6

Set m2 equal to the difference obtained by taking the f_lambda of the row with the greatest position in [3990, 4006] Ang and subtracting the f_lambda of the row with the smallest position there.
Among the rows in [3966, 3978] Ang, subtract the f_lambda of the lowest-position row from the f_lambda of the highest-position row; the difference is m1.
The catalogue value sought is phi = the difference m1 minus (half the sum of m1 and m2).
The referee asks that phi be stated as -0.2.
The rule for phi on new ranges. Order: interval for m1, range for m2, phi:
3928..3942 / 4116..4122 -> 0.0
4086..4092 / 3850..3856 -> 0.0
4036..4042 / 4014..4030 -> 0.5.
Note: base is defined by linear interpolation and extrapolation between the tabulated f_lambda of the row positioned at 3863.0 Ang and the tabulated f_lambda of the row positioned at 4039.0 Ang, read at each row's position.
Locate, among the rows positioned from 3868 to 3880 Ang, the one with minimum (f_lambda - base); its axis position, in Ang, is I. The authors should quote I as 3877.0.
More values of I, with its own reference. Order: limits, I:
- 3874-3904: 3877.0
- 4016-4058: 4045.0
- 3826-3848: 3847.0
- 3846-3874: 3847.0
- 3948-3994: 3949.0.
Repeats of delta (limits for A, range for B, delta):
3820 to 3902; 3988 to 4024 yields 1.5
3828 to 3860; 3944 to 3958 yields 0.1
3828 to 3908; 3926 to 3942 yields 1.3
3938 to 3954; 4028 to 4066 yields 0.2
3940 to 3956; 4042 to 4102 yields 0.2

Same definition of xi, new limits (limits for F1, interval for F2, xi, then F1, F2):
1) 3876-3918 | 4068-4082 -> 3.62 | 9.3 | 7.6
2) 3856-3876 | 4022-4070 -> 3.75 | 10.4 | 7.3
